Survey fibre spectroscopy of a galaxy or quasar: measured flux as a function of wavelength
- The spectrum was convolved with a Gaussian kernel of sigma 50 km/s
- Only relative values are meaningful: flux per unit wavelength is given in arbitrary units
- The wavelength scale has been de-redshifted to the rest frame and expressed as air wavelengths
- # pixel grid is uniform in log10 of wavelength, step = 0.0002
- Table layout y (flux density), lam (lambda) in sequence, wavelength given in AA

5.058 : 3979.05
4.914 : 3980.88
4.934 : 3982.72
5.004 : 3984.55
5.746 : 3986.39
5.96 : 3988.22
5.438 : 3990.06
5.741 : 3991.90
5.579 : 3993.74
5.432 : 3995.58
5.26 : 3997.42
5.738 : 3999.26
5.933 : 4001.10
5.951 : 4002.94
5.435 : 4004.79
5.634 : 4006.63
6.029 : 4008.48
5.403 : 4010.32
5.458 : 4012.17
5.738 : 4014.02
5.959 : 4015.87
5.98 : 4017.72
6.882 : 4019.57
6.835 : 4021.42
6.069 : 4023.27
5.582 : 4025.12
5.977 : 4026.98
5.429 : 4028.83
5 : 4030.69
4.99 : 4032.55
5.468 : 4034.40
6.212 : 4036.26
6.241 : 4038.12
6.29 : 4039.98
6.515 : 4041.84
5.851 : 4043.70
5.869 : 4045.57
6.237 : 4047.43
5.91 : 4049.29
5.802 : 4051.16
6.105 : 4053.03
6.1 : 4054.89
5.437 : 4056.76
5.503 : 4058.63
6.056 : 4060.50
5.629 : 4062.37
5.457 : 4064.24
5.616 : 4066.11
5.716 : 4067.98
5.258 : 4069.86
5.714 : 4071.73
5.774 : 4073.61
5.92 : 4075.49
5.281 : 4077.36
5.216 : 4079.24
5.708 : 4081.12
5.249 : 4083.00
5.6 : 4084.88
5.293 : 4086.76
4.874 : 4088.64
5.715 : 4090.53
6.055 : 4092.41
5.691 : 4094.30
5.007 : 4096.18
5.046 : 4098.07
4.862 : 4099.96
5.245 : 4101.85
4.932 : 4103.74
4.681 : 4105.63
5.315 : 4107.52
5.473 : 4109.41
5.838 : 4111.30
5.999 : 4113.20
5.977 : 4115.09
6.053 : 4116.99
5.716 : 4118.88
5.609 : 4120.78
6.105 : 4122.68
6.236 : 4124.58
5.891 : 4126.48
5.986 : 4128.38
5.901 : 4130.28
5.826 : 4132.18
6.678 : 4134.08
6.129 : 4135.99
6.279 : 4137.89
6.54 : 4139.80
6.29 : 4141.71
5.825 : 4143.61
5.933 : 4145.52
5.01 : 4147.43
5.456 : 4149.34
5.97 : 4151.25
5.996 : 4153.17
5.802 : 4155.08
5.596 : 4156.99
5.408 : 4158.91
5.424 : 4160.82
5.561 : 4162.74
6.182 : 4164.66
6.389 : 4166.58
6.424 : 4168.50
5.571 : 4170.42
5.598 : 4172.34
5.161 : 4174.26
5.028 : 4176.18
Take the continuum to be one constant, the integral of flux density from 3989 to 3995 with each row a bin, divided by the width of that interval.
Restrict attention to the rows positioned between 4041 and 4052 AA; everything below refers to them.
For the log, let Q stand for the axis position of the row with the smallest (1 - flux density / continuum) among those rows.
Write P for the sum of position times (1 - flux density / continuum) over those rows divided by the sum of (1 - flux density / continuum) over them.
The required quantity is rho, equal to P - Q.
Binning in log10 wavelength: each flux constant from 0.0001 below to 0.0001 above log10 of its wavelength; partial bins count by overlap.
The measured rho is 3.6 AA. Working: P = 4045.5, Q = 4041.84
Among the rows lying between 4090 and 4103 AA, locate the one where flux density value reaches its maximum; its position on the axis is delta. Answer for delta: 4092.41 AA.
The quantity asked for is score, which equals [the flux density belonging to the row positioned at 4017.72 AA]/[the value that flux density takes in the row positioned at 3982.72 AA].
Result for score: 1.21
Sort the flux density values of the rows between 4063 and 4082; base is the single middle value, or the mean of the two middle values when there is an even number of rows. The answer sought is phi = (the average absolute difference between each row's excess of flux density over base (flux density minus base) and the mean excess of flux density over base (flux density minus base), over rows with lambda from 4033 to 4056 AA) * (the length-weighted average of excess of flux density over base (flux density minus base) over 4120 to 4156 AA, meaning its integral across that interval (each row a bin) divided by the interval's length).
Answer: 0.070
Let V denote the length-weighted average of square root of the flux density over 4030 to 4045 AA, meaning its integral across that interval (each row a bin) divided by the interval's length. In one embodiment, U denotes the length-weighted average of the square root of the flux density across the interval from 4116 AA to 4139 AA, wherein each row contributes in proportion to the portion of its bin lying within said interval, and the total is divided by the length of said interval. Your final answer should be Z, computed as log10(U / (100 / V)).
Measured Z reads -1.23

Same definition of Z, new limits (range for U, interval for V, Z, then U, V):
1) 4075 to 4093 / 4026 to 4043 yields -1.25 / 2.34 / 2.40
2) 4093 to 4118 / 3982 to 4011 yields -1.26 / 2.32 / 2.36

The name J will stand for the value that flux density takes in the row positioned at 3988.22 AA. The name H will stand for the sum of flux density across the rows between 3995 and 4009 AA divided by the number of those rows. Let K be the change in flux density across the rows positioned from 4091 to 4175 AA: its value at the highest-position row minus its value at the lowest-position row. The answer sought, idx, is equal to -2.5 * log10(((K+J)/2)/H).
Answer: 0.88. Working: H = 5.68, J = 5.96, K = -0.9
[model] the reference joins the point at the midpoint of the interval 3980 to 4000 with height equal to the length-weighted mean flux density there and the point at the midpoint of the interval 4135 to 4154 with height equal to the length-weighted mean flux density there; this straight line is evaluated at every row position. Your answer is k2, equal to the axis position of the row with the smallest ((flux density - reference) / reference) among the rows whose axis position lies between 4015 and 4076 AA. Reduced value 4032.55 AA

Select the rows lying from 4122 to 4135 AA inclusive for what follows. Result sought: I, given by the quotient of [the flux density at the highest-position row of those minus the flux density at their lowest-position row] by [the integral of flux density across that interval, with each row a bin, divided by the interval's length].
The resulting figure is 0.09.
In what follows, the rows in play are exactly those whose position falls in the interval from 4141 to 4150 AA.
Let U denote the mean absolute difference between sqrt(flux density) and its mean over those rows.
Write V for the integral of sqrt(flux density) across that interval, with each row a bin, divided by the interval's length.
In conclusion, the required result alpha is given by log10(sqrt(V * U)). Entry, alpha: -0.36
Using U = 0.079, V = 2.39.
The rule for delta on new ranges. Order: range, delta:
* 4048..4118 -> 4053.03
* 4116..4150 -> 4134.08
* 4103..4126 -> 4124.58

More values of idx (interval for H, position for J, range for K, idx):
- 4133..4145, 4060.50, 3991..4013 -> 0.85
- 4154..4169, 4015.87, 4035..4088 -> 0.91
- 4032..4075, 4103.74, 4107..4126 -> 0.75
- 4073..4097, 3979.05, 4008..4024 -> 0.83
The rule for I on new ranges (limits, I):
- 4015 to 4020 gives 0.15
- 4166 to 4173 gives -0.13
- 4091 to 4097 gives -0.19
